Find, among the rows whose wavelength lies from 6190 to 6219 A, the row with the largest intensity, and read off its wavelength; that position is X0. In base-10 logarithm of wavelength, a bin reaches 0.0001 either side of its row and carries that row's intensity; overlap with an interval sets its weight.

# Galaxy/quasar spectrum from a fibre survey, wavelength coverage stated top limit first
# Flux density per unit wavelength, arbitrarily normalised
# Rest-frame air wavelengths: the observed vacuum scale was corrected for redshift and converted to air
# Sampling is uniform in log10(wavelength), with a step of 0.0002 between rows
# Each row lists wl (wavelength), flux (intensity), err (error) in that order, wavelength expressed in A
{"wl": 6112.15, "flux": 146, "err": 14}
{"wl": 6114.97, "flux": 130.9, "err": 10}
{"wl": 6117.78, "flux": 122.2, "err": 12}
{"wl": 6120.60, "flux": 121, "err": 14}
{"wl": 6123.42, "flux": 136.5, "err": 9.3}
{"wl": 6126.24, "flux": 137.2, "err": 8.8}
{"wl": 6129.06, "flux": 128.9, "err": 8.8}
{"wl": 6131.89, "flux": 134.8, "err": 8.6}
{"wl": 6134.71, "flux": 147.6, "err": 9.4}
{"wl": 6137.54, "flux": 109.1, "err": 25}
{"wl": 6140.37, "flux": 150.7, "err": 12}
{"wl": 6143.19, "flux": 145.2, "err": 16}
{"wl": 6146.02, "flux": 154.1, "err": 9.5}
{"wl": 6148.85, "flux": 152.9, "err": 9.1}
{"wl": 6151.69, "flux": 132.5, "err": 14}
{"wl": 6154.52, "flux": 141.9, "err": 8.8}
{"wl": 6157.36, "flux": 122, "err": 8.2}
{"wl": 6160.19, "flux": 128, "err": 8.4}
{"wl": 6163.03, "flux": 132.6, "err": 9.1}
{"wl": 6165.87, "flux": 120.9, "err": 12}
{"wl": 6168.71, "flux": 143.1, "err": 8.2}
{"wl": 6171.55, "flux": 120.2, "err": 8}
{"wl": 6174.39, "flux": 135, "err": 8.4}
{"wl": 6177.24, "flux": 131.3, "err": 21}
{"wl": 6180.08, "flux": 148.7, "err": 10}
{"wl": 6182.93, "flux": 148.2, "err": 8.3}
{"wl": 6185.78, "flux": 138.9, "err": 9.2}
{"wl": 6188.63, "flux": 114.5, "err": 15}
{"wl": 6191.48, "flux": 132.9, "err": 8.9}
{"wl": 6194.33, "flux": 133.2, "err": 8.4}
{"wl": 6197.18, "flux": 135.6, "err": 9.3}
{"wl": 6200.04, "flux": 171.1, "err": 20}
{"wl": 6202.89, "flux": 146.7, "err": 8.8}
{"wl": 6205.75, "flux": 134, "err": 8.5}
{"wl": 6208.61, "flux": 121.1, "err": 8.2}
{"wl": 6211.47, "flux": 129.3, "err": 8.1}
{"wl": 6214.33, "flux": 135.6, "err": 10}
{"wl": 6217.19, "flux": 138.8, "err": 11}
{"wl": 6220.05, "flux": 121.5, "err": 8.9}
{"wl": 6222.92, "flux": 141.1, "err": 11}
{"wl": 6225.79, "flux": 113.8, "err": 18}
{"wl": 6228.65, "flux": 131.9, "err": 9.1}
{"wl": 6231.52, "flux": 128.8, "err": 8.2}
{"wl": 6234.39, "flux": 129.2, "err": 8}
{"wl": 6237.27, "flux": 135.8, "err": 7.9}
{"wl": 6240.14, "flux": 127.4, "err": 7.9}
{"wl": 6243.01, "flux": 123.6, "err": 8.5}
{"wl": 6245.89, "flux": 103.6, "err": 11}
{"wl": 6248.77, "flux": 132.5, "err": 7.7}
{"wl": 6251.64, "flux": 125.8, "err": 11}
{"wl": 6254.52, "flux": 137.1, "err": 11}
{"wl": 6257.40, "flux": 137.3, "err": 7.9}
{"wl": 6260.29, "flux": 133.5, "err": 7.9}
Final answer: 6200.04 A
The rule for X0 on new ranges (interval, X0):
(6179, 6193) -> 6180.08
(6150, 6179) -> 6168.71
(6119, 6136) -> 6134.71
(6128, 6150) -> 6146.02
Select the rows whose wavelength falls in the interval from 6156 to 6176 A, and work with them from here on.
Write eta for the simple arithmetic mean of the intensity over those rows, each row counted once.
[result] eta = 129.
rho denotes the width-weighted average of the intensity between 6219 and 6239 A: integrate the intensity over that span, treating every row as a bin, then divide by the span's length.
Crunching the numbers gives 129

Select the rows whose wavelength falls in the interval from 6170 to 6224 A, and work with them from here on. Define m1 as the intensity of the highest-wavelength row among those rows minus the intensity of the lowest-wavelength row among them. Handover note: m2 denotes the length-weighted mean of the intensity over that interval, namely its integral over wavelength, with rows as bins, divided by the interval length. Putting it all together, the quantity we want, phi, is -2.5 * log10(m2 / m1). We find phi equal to -2.03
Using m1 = 21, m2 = 136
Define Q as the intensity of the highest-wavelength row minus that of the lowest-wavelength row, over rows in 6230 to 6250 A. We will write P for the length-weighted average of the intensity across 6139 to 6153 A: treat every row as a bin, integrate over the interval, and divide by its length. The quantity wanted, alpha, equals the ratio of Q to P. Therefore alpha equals 0.03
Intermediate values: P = 147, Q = 4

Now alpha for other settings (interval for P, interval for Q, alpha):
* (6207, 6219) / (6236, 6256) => 0.01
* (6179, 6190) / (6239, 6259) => 0.07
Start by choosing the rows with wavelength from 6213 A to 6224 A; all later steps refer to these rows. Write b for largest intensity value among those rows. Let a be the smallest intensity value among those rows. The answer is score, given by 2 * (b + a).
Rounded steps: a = 121.5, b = 141.1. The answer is 525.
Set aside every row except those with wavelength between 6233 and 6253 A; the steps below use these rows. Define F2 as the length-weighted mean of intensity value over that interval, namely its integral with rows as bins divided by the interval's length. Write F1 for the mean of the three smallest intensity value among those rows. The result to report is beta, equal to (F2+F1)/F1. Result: 2.07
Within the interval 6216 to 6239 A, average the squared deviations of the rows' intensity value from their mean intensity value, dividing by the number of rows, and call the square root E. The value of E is 8.5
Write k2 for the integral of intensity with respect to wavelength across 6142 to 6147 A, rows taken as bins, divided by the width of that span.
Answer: 149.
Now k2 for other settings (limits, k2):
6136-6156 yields 141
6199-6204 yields 159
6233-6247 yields 124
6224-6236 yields 126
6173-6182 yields 139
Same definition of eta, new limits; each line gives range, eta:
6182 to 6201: 139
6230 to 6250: 126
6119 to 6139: 131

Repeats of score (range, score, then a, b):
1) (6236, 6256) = 481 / 103.6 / 137.1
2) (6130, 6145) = 520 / 109.1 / 150.7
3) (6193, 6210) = 584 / 121.1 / 171.1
